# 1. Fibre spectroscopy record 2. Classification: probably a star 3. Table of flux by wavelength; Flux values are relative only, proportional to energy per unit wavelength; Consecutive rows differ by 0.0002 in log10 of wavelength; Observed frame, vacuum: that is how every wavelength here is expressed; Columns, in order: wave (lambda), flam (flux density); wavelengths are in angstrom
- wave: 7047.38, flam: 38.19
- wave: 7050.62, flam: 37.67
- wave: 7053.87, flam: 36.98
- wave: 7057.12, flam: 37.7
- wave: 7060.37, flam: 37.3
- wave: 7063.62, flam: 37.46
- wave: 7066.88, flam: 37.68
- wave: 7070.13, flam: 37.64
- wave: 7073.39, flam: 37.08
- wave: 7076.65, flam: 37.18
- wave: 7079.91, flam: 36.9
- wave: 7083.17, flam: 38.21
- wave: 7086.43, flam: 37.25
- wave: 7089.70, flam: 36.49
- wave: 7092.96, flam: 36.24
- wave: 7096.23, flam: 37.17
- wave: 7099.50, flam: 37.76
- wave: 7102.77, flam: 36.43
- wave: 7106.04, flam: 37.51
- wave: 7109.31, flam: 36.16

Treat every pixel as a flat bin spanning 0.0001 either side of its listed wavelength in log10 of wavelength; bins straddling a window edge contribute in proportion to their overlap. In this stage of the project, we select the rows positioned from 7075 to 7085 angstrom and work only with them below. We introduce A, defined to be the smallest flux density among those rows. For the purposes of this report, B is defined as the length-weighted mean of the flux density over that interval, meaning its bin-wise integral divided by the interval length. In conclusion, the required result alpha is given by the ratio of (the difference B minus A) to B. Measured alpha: 0.014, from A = 36.9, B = 37.4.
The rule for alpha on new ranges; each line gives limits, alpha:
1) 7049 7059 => 0.012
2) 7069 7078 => 0.005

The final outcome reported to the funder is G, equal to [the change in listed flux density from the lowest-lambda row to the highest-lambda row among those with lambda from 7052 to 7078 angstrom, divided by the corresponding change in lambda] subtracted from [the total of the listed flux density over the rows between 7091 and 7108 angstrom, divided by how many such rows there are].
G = 37.0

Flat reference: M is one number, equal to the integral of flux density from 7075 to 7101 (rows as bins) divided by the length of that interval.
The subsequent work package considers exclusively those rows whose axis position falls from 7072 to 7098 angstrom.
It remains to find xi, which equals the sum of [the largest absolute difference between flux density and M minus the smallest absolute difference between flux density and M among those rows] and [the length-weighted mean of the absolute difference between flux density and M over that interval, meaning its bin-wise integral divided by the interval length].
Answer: 1.43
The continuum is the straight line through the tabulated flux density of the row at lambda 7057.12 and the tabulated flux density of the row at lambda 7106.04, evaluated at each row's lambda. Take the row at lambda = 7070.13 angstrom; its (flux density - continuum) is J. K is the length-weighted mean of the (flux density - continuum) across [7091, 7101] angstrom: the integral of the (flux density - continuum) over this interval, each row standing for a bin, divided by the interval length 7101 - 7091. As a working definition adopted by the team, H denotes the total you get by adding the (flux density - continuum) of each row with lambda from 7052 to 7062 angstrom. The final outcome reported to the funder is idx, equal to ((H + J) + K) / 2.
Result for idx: -0.8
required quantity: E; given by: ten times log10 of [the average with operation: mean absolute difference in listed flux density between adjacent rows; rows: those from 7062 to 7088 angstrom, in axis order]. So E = -3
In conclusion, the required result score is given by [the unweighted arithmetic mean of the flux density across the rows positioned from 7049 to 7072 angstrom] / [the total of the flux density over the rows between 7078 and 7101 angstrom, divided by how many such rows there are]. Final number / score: 1.01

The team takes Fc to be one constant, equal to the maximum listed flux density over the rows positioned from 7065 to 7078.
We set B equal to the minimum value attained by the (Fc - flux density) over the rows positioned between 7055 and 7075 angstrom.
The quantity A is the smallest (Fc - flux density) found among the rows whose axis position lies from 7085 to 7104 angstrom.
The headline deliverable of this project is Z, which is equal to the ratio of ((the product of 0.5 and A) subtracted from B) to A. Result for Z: 0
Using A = -0.08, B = 0.0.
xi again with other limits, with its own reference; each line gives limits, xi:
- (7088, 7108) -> 1.43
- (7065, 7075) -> 0.84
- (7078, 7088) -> 1.42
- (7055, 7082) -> 0.83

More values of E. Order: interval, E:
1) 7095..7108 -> 0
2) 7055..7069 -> -6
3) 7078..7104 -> -1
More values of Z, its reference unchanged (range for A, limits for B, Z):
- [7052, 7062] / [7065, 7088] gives 26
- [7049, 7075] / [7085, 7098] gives -22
